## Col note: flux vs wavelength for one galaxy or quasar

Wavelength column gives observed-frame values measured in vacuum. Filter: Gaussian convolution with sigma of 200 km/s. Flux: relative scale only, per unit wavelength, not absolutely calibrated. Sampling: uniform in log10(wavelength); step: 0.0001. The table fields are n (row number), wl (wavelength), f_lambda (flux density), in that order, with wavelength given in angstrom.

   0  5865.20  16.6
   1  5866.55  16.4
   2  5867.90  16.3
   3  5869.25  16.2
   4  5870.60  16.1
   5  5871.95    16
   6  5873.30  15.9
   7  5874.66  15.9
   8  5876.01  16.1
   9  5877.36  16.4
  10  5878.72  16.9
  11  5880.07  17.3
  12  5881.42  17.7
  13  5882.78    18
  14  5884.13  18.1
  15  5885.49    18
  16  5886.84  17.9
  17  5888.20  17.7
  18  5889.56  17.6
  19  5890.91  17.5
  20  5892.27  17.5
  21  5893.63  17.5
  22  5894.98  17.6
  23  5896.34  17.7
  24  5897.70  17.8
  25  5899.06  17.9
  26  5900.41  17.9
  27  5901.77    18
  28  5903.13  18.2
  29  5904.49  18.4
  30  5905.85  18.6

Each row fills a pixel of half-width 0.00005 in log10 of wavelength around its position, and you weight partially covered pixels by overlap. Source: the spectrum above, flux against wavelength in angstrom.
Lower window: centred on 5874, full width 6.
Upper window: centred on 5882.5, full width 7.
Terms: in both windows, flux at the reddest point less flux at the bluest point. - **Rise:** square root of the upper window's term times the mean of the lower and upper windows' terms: 0.53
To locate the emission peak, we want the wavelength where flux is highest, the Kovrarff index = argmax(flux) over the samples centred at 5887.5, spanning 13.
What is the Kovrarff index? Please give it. 5884.13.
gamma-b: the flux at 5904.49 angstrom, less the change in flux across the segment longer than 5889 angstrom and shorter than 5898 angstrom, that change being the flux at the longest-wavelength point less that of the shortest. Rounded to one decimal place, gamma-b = 18.2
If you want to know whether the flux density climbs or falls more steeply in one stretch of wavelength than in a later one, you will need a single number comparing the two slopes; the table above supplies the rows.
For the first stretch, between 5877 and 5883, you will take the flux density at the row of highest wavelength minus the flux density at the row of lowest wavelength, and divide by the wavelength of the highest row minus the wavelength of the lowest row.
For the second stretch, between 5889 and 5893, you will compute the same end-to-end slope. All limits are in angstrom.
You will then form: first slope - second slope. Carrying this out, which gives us 0.33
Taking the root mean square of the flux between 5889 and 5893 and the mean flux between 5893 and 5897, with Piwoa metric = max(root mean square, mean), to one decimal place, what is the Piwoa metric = 17.6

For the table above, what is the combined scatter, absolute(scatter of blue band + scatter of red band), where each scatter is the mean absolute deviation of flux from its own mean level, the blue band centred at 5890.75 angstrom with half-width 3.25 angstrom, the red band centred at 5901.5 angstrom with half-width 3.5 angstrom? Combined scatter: 0.25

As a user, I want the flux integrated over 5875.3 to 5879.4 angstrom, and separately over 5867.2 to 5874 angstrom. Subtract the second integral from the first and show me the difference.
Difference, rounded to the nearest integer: -42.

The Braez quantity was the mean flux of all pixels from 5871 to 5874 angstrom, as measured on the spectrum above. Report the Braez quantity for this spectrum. 15.9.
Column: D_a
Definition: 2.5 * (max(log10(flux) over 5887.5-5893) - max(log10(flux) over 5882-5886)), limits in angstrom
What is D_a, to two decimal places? -0.02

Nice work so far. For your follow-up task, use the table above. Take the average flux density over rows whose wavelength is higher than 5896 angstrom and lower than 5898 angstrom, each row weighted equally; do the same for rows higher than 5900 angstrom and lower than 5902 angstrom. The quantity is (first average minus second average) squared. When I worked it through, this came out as 0.0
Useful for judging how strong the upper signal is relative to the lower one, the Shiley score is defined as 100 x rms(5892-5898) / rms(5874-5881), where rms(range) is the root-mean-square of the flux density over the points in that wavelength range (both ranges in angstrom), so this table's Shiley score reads 107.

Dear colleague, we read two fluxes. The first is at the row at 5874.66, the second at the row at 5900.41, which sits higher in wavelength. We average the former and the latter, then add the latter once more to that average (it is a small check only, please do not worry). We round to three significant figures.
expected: 34.8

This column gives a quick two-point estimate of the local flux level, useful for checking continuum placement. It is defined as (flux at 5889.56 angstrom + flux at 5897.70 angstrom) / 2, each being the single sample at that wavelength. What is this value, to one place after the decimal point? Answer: 17.7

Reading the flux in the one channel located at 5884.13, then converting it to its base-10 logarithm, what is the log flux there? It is 1.26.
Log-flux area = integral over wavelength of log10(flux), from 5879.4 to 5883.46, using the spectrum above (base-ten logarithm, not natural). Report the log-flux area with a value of 5.07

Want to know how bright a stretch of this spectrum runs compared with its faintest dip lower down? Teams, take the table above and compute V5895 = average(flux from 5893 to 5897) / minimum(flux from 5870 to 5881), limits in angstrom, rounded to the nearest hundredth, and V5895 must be 1.11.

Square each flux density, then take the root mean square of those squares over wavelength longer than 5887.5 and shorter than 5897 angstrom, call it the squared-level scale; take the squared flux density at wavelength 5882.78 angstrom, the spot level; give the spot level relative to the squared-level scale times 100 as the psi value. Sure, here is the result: 105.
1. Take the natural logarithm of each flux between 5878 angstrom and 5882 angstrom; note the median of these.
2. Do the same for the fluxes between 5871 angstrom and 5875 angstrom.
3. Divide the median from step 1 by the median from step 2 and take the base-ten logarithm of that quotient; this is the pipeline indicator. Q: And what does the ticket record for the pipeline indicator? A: 0.013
